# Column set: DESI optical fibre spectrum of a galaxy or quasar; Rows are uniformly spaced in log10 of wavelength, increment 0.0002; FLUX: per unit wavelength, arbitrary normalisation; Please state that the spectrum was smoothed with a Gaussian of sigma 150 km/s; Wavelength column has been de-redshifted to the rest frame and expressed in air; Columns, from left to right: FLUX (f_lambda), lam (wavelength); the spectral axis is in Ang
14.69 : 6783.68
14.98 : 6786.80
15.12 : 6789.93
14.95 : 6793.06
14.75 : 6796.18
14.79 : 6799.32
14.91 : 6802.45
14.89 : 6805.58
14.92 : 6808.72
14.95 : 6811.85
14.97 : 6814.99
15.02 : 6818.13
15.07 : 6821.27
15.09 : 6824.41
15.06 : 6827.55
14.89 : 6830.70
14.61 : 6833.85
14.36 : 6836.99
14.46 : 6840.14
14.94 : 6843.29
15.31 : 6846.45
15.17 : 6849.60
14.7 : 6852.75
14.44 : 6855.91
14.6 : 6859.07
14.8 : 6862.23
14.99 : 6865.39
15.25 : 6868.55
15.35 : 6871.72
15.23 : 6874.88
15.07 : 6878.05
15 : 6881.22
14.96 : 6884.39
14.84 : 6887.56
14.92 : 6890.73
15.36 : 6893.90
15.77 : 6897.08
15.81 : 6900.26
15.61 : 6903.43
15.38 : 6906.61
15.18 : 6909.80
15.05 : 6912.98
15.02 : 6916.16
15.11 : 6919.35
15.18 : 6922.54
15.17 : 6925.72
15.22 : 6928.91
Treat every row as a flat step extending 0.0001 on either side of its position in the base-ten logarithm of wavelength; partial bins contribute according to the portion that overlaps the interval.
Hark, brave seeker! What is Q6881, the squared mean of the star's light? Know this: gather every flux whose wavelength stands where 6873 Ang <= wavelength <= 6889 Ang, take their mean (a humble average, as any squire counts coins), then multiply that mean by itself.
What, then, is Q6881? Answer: 226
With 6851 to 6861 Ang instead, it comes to 213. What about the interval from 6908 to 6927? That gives 229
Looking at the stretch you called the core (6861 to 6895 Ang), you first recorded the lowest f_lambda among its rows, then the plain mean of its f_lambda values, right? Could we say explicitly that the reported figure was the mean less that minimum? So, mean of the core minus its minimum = 0.27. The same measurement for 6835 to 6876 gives 0.53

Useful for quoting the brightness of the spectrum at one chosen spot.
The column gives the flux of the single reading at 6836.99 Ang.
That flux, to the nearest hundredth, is 14.36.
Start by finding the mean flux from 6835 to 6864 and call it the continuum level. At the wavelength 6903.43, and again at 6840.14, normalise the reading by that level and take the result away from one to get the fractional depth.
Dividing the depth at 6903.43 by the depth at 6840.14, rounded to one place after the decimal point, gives -2.9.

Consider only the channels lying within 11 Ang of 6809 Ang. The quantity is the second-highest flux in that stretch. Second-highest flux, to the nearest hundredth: 14.97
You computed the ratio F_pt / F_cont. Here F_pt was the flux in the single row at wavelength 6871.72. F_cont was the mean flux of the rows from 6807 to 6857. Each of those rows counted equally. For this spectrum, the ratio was 1.03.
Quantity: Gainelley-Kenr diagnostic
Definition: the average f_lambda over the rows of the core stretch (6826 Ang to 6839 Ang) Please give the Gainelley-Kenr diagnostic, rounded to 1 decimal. 14.7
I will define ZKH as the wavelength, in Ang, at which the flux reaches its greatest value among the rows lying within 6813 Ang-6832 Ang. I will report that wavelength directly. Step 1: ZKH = 6824.41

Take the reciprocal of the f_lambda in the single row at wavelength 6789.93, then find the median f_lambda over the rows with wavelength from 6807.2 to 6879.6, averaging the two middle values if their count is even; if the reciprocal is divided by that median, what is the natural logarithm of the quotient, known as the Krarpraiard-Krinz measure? -5.42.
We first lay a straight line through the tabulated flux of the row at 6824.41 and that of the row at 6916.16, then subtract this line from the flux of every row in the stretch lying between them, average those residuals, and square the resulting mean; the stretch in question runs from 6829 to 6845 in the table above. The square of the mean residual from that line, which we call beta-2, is 0.18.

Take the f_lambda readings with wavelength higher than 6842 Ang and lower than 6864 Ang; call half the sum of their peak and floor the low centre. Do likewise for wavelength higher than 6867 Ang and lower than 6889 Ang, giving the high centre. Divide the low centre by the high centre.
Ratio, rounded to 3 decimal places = 0.985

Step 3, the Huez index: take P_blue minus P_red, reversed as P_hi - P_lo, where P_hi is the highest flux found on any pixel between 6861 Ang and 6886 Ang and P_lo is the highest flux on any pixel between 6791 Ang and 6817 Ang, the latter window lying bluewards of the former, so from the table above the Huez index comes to 0.4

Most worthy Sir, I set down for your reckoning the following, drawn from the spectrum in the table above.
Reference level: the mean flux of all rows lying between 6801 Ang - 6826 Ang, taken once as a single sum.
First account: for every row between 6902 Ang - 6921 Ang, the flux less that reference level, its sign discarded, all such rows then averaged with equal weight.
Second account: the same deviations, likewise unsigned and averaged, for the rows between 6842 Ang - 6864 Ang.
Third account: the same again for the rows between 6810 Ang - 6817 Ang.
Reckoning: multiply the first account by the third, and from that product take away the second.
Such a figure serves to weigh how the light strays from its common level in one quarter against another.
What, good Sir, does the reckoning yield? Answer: -0.27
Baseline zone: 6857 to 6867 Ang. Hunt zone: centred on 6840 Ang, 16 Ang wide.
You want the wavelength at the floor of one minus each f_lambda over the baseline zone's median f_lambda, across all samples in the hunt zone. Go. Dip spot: 6846.45 Ang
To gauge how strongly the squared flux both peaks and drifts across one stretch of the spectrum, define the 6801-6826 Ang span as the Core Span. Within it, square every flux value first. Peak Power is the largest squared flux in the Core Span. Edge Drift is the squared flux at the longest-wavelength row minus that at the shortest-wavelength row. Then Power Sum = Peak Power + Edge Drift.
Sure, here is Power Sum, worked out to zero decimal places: 233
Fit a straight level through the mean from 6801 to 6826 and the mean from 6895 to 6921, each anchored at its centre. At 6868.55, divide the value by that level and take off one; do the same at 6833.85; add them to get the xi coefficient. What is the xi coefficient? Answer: -0.027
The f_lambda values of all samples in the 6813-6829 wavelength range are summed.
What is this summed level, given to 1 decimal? 75.2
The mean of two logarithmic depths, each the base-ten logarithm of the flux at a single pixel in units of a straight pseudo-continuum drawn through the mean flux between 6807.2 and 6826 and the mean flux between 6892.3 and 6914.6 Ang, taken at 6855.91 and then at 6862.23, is -0.018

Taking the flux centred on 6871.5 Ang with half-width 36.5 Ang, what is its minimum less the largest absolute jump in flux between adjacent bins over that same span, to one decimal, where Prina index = 13.9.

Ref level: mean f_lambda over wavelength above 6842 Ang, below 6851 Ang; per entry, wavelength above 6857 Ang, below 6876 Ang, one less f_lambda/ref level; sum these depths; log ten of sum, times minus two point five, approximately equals 3.5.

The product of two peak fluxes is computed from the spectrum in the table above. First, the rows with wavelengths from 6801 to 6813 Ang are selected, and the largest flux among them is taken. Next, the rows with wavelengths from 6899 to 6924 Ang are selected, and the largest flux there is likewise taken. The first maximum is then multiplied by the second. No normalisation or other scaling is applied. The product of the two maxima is 236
